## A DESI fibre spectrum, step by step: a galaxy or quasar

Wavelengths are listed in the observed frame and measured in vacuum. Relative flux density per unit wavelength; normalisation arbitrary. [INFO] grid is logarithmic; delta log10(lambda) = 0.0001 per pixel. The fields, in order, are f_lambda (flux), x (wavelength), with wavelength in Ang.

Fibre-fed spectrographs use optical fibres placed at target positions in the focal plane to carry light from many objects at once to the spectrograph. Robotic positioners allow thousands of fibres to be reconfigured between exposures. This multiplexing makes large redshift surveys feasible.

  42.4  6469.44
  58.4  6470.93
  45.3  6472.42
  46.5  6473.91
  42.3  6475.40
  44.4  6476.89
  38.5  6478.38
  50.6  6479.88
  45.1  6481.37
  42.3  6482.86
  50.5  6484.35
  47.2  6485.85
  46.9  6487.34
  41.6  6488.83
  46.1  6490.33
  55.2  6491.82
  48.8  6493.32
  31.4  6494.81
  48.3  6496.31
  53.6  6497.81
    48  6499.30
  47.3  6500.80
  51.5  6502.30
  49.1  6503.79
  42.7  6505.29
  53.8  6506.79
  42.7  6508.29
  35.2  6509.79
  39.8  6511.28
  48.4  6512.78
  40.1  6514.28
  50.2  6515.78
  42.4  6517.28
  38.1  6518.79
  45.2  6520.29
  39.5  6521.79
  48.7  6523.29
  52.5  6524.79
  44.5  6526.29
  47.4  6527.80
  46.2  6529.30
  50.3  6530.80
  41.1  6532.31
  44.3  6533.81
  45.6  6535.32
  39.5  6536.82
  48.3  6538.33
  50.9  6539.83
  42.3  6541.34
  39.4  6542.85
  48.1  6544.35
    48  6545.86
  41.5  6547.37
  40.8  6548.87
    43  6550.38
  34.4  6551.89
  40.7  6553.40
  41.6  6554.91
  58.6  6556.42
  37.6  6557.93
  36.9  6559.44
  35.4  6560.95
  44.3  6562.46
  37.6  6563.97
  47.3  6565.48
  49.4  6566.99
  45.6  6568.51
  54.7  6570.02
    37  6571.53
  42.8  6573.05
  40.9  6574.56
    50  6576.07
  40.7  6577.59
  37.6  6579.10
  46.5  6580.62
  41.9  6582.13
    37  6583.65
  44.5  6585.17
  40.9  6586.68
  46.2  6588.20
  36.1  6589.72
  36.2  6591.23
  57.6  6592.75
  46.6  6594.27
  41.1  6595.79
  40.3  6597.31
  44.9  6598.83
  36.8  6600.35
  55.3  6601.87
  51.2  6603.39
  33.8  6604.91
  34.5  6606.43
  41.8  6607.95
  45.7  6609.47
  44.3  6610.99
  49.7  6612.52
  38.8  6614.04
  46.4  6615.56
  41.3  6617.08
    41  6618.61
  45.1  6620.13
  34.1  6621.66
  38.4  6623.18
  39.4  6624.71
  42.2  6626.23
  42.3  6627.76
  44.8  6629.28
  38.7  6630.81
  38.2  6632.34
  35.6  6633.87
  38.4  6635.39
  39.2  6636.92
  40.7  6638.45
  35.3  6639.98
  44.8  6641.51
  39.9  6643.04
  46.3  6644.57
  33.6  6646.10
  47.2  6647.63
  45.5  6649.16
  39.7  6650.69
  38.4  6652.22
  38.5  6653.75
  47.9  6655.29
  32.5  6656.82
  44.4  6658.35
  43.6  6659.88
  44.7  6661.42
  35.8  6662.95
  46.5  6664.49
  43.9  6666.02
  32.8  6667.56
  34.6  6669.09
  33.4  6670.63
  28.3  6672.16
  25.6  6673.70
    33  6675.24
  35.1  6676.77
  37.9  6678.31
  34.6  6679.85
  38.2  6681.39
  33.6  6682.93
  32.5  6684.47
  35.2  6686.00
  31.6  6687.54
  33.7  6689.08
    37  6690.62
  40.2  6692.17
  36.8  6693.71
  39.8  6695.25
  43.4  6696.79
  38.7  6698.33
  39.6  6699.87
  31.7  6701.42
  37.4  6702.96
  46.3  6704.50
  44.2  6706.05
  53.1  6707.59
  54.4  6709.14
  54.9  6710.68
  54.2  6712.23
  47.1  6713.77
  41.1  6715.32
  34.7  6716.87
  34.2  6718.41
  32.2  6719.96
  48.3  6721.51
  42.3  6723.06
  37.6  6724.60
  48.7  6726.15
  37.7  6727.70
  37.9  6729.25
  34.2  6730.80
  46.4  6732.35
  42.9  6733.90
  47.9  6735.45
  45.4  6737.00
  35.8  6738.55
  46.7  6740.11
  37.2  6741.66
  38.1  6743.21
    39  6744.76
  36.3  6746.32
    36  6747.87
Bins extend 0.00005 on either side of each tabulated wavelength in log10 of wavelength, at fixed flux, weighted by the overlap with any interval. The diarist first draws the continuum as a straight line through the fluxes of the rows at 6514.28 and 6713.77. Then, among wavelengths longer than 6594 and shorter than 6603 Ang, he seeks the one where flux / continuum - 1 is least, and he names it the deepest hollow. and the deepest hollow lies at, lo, 6600.35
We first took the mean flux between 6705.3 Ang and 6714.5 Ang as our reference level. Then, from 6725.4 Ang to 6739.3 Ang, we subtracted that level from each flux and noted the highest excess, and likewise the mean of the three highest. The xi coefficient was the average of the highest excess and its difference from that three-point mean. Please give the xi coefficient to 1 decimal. -0.8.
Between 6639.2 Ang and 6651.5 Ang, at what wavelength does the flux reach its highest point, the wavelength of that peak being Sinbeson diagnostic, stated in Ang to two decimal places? 6647.63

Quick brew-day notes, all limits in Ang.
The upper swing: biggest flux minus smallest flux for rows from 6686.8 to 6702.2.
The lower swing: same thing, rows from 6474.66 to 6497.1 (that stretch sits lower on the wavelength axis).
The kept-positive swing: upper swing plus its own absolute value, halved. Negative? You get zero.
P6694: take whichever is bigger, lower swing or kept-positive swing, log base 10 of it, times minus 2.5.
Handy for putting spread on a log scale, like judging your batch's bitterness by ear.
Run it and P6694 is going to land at -3.44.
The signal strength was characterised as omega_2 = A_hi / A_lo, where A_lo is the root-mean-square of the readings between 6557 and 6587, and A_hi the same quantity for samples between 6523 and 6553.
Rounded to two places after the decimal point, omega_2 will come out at 1.05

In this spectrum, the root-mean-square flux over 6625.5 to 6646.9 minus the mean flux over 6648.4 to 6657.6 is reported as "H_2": 0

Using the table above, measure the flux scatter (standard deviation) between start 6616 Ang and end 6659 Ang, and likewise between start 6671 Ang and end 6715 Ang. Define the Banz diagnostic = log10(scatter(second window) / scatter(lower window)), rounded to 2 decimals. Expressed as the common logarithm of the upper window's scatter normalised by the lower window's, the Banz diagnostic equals 0.28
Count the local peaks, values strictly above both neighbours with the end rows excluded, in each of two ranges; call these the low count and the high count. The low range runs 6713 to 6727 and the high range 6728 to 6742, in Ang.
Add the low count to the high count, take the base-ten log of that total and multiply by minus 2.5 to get -1.51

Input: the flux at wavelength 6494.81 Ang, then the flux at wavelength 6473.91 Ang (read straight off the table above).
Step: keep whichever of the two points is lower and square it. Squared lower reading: 986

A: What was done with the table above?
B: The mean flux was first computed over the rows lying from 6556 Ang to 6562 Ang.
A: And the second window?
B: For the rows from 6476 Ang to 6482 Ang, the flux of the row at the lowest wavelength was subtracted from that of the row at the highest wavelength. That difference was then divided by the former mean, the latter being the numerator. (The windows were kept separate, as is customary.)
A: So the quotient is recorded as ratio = 0.02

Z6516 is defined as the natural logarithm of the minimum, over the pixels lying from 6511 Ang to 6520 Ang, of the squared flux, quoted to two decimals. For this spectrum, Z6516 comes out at 7.28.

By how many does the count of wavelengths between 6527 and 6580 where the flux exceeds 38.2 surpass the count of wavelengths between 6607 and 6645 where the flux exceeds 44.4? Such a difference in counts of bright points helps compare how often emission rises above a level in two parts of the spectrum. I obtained 21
